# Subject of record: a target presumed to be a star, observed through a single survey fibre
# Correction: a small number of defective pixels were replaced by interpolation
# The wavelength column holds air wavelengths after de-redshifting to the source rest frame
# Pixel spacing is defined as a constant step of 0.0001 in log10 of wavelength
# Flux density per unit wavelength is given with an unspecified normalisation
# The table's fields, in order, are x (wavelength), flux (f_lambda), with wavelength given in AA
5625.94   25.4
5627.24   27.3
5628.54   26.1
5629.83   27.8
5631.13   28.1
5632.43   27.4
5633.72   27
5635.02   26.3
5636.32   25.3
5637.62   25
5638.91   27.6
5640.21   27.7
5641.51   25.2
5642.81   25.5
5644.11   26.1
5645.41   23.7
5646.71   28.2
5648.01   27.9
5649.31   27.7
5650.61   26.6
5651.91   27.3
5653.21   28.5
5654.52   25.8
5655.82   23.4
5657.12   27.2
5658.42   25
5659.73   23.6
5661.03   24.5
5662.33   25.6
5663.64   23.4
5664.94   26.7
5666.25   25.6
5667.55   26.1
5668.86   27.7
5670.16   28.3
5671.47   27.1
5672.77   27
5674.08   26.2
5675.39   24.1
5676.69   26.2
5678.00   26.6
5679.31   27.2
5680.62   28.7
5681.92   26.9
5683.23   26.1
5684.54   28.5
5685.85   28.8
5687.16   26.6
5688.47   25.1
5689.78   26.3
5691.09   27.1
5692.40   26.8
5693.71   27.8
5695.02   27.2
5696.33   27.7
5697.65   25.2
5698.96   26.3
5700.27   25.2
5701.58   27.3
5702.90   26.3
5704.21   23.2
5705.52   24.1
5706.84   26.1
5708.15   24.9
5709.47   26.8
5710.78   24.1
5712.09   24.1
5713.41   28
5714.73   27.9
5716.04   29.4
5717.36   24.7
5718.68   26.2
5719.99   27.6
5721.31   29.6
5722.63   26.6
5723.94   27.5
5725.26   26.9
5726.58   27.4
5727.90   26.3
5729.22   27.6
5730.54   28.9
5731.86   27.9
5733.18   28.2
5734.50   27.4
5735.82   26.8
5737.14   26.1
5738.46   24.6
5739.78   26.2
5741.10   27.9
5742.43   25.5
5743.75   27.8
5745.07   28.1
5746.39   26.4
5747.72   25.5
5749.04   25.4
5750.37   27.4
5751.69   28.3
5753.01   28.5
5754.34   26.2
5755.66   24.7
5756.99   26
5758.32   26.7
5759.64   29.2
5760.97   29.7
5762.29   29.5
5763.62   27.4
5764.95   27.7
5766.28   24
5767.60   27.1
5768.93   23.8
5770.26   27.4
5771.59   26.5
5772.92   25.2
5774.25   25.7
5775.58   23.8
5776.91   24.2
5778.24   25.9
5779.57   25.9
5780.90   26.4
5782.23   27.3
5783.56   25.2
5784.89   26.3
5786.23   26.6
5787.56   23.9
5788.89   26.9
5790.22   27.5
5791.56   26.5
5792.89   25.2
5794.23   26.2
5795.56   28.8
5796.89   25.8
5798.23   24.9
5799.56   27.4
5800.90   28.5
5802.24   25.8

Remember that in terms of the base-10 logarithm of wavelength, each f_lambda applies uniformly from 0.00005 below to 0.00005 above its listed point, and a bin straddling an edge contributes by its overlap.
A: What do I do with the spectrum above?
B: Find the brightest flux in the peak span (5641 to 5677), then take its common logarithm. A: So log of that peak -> 1.45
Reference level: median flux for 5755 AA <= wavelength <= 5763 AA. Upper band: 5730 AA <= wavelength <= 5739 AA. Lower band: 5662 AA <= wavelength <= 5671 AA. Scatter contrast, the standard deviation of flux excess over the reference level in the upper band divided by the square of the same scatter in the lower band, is 0.6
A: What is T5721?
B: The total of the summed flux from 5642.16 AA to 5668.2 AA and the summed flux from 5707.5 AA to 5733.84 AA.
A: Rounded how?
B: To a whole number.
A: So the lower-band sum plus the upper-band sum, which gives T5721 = 1059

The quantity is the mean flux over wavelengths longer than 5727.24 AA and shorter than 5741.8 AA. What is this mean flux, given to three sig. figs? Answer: 27.1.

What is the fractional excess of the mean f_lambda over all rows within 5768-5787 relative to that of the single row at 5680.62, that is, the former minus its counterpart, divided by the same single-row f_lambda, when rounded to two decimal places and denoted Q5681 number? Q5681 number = -0.10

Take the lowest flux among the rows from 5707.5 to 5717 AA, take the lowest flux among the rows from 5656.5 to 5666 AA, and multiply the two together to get 564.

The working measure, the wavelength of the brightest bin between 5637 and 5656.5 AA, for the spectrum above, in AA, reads 5653.21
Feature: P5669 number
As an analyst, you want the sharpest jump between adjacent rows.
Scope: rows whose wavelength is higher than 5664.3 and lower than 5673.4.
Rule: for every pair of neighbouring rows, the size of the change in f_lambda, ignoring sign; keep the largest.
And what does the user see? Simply 1.6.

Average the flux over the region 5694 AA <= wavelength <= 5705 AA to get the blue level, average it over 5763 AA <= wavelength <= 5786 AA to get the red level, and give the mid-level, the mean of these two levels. 26.0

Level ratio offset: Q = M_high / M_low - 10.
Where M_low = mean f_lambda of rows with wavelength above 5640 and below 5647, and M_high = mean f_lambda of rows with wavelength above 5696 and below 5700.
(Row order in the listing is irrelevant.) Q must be -8.99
